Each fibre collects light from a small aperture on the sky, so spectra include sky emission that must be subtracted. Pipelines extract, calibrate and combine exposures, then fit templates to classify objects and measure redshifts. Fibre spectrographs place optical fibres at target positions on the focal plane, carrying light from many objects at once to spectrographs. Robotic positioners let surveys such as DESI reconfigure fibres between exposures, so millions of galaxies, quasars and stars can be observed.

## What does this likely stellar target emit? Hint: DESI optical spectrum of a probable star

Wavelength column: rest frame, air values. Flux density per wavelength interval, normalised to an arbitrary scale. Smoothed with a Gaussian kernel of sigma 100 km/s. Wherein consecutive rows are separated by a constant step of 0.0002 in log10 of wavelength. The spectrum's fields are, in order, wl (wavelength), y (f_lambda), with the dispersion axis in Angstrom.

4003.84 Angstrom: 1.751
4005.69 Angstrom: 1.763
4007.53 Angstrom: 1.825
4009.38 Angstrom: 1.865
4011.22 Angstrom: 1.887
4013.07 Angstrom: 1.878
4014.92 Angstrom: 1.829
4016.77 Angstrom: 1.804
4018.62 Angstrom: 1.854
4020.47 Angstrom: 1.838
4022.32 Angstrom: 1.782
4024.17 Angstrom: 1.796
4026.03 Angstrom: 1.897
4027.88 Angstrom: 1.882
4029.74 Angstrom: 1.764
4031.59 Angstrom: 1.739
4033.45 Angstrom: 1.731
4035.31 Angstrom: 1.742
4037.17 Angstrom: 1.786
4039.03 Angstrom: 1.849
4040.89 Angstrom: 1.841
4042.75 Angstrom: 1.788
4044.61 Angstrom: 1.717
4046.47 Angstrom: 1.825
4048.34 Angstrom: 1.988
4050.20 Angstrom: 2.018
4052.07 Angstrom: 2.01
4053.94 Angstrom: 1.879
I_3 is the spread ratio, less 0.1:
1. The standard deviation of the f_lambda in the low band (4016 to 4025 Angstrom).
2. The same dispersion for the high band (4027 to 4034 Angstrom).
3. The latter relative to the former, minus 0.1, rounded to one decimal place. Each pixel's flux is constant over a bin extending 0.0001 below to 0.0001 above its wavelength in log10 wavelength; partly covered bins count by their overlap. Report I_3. 2.2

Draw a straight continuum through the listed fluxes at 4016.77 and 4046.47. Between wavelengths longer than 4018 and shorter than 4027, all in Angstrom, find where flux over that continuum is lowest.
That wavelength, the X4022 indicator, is 4022.32 Angstrom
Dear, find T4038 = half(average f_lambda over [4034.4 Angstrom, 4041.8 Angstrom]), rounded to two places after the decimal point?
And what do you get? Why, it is 0.90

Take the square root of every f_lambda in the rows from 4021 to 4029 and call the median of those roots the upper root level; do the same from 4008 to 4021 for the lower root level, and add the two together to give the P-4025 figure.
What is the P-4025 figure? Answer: 2.72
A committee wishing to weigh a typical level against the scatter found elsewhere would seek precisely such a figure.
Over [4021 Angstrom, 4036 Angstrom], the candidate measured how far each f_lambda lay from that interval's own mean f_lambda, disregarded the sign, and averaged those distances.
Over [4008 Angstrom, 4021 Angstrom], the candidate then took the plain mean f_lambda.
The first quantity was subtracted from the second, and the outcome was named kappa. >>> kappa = 1.80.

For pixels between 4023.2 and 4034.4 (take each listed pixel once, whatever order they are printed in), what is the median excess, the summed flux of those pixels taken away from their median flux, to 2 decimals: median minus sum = -9.03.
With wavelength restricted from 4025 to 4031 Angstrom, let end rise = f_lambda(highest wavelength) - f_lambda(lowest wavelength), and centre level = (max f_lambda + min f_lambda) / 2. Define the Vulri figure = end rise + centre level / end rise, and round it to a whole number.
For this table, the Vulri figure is -14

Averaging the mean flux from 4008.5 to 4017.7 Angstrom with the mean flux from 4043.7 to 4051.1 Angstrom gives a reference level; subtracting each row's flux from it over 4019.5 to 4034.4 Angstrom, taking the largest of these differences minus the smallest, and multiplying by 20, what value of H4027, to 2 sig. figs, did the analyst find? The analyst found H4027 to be 3.3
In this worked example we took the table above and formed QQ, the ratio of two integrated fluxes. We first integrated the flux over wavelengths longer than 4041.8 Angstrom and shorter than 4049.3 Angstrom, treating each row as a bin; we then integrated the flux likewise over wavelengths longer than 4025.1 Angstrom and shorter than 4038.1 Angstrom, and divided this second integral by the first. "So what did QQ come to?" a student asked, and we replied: 1.7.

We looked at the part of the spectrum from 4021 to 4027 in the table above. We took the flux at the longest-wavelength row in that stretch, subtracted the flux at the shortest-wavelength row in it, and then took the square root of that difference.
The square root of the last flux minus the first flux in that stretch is 0.3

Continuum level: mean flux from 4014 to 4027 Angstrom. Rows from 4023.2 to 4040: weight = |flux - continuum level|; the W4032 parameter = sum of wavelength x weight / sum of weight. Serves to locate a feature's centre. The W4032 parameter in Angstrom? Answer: 4031.5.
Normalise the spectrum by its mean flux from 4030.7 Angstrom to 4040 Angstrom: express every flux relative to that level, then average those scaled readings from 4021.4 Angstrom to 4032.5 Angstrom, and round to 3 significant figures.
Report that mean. 1.02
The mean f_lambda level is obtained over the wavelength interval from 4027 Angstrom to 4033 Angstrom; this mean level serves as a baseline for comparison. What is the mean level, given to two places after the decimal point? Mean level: 1.79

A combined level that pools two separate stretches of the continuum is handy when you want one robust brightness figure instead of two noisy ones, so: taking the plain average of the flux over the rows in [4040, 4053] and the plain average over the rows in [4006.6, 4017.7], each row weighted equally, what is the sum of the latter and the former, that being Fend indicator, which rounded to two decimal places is 3.73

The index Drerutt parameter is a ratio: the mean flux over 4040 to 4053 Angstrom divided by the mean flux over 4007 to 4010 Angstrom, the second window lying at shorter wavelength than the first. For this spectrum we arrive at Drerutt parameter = 1.02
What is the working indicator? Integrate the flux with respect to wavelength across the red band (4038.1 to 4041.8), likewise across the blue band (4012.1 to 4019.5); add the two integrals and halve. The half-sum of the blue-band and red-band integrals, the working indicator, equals 10.2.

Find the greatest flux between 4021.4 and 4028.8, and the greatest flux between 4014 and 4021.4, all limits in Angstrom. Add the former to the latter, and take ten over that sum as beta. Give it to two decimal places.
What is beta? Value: 2.67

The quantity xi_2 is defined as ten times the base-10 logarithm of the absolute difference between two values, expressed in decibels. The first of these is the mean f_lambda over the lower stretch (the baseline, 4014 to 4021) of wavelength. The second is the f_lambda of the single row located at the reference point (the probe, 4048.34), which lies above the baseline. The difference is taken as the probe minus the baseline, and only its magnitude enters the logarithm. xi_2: -8.0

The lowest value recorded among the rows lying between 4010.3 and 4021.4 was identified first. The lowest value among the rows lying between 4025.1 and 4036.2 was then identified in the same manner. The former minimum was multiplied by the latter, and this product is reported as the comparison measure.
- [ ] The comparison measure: 3.12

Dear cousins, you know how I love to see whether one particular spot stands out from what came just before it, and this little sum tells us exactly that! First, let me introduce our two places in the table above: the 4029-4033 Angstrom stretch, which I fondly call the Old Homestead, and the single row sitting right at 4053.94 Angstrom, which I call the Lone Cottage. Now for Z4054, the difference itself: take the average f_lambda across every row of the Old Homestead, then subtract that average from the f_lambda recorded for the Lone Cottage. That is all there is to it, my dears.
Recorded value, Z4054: 0.13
